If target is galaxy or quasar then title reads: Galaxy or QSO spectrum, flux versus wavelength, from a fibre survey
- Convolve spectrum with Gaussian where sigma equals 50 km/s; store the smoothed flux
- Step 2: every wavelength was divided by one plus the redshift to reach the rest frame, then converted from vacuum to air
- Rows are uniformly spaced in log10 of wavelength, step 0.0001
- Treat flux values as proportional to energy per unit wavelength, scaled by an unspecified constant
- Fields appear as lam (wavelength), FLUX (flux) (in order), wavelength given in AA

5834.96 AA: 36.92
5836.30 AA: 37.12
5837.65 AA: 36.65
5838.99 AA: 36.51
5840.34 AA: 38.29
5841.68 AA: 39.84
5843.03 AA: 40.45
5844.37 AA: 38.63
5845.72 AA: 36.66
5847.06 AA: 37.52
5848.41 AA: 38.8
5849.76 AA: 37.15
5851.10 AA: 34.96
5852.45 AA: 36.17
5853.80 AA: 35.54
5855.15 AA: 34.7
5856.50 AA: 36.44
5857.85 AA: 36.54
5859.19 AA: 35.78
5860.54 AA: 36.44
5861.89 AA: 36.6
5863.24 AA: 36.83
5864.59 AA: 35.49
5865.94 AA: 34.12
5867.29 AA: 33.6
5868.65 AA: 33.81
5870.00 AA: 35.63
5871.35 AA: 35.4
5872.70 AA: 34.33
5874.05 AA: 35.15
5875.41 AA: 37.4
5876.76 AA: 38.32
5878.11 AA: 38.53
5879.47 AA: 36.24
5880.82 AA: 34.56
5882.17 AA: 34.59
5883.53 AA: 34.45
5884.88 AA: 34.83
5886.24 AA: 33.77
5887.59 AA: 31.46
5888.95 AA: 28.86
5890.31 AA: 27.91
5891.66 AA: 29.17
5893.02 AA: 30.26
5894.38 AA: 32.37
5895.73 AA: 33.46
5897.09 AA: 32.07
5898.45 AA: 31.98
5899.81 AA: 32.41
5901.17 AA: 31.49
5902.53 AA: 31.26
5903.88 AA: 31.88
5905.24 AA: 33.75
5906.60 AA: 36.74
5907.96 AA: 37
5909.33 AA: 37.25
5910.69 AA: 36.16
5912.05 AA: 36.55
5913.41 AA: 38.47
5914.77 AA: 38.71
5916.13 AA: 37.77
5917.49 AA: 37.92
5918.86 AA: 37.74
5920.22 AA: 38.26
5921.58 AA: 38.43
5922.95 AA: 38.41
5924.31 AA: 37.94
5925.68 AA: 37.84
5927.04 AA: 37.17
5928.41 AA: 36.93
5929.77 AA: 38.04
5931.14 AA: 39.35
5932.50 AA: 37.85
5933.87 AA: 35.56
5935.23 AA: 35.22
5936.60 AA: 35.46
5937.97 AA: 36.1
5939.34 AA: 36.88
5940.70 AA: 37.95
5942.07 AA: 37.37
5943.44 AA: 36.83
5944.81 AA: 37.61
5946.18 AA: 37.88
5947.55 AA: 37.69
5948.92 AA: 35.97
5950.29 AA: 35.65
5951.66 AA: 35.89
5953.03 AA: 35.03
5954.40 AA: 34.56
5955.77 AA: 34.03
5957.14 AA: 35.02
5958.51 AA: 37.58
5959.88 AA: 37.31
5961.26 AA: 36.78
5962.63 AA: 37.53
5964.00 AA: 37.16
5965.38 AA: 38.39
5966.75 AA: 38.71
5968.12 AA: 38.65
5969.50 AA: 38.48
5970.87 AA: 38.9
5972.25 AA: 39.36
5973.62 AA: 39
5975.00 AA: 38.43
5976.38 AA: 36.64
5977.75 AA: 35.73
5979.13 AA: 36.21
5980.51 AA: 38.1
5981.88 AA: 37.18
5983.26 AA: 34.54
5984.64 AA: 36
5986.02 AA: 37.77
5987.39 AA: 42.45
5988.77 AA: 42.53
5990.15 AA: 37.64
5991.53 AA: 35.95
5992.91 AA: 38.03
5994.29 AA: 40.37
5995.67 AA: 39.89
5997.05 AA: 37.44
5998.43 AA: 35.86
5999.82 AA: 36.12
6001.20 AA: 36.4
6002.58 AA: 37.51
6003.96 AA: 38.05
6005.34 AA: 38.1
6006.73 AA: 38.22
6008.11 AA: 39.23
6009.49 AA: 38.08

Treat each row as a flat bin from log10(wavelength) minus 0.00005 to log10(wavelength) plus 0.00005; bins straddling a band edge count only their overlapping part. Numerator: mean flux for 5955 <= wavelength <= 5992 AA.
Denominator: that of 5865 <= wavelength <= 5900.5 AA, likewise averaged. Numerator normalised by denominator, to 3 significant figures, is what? 1.12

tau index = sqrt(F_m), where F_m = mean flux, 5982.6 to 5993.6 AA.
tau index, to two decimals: 6.17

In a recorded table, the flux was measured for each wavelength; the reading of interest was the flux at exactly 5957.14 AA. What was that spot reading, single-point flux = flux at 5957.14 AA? 35.02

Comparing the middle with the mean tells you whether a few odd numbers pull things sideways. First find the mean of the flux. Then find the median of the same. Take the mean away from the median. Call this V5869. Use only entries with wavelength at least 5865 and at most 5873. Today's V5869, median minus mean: -0.3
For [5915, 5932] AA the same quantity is -0.1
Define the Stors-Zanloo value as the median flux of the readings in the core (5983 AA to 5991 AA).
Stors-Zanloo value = 37.7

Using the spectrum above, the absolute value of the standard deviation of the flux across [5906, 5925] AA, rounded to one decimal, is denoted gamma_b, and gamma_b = 0.8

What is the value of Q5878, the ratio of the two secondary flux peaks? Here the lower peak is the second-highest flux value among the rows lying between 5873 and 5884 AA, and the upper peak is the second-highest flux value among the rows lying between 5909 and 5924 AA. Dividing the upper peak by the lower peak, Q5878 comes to 1.00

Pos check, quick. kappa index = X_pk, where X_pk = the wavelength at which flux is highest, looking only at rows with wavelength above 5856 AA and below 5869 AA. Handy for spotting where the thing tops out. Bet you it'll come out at 5863.24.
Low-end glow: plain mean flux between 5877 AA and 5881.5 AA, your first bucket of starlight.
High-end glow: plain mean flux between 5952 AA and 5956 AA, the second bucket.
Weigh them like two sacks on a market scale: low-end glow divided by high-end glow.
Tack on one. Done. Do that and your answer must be 2.06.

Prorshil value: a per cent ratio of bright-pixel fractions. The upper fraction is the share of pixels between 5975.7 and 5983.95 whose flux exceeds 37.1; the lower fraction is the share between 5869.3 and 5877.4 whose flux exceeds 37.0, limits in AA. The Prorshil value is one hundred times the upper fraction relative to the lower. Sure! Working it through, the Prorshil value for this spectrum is 100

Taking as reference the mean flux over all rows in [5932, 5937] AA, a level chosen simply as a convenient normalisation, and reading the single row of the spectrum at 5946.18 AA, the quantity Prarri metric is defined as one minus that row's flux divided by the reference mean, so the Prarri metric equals -0.05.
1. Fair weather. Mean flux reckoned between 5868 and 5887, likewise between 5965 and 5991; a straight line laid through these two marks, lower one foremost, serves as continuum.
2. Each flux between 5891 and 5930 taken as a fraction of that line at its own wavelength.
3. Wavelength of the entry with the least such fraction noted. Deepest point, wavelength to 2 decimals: 5891.66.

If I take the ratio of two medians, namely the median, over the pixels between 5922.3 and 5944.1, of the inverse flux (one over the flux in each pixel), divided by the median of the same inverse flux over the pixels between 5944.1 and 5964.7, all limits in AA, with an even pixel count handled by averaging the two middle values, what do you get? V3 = 0.99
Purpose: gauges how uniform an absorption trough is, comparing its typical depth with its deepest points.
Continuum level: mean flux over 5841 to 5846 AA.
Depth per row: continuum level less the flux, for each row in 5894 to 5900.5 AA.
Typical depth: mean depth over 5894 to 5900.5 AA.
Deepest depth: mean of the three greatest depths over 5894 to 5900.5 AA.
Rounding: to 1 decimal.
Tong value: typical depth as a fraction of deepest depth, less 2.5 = -1.5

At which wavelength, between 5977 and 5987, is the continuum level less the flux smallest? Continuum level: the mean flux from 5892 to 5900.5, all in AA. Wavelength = 5980.51 AA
